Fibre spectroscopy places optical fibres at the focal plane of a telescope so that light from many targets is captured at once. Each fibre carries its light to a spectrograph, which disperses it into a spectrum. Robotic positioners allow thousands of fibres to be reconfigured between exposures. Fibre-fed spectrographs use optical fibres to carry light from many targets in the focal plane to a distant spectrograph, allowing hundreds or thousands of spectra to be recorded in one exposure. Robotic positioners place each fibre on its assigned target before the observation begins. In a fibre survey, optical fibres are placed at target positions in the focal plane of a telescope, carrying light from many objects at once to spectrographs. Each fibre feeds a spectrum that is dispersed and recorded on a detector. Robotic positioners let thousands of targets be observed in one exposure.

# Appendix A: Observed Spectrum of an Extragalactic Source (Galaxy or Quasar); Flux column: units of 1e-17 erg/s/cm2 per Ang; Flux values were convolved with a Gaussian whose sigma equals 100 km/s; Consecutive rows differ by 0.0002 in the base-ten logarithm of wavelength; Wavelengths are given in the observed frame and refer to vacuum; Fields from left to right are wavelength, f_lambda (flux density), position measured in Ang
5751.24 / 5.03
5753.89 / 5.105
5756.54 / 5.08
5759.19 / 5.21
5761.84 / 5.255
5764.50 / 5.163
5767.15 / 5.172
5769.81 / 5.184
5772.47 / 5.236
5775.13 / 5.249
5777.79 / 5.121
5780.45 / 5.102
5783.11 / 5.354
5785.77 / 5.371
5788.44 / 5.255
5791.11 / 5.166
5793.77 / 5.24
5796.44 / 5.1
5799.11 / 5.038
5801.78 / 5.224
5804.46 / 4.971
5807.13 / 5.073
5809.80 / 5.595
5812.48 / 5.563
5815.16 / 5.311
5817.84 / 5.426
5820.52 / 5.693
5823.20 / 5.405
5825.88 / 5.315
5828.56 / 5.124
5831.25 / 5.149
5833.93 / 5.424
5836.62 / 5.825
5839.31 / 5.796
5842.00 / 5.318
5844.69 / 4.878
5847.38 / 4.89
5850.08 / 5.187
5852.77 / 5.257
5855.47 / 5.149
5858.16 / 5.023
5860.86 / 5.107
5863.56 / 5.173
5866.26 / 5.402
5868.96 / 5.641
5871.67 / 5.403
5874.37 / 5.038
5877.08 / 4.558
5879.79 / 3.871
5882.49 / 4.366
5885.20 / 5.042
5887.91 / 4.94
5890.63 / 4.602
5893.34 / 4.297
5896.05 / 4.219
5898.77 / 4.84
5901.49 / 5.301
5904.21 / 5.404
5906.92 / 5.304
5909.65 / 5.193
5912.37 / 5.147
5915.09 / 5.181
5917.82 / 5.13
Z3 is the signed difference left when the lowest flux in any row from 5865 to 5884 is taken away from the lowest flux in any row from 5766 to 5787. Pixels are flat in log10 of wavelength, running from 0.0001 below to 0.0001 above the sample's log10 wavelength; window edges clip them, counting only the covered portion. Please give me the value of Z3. 1.2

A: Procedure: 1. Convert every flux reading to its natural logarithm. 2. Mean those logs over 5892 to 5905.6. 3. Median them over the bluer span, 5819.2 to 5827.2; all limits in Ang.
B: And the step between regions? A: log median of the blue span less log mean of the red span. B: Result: 0.12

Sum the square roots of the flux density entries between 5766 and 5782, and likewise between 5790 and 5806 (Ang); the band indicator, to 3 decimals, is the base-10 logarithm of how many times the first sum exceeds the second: 0.002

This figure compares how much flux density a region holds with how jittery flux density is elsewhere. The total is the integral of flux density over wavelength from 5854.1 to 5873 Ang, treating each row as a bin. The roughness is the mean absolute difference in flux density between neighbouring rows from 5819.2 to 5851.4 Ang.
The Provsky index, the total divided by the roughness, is 434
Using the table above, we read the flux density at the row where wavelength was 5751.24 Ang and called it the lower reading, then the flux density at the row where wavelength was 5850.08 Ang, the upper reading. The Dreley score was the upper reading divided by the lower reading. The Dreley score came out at 1.03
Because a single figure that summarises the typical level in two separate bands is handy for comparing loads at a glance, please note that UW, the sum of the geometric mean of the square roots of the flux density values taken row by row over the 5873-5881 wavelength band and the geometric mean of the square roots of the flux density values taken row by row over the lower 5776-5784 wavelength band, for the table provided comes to 4.39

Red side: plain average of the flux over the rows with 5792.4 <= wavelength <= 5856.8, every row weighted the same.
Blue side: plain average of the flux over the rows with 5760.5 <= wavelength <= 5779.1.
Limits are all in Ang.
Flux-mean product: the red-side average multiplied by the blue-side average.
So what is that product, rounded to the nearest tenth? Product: 27.5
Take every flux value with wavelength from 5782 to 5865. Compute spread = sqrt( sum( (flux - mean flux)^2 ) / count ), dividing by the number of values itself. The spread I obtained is 0.24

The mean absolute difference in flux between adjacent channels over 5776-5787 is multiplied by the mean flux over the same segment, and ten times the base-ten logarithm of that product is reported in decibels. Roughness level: -3.0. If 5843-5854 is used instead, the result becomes -1.9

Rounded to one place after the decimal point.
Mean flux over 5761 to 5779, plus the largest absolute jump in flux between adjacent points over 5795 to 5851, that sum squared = 32.7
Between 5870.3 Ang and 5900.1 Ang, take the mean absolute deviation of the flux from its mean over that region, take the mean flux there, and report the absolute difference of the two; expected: 4.29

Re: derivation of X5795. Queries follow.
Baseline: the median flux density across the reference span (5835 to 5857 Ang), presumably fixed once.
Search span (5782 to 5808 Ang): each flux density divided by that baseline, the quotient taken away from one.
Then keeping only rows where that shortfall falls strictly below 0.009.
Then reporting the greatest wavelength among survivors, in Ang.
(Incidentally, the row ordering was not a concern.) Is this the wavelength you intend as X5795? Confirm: 5801.78 Ang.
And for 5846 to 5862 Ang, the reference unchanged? 5852.77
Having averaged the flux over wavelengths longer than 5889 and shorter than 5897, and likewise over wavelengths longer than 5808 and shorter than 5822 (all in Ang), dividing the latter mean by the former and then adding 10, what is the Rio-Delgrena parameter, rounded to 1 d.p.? 11.3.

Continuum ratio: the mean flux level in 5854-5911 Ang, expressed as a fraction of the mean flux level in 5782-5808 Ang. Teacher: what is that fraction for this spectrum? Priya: 0.96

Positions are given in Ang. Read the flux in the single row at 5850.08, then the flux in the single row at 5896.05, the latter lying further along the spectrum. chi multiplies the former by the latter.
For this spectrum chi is 22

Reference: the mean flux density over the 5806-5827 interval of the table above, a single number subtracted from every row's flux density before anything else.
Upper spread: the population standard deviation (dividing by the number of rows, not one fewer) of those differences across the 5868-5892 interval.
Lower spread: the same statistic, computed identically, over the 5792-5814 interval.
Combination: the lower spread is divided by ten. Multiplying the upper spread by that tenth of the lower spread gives 0.011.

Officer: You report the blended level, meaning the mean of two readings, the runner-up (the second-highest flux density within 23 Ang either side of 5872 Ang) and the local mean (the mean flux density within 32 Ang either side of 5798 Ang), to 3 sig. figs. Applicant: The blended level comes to 5.33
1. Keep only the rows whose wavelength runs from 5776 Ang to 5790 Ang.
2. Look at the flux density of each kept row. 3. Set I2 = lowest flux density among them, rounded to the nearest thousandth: 5.102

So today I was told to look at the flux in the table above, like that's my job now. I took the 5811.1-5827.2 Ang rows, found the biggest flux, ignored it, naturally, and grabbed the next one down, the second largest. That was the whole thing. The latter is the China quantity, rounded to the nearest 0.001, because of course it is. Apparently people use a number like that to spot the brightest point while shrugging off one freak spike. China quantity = 5.563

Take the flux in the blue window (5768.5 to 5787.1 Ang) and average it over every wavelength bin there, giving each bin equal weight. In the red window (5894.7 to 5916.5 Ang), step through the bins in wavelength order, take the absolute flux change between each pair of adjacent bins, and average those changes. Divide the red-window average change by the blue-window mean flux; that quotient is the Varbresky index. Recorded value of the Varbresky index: 0.040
